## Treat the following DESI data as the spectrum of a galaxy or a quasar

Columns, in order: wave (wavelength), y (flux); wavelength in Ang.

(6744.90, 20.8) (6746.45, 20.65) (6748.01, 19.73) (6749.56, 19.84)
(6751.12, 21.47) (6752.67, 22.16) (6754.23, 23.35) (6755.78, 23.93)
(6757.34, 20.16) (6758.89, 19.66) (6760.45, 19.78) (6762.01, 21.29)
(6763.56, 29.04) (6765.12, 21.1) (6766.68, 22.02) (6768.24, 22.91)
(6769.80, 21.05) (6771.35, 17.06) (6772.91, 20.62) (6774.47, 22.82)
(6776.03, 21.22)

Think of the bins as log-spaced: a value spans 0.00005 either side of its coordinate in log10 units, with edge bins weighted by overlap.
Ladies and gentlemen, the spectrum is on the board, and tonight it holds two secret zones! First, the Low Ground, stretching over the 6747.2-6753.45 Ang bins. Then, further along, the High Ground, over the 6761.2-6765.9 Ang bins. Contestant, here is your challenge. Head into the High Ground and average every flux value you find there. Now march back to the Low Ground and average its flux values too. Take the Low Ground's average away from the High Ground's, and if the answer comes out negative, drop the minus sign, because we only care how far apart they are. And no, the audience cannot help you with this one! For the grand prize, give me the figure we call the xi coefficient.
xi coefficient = 3.0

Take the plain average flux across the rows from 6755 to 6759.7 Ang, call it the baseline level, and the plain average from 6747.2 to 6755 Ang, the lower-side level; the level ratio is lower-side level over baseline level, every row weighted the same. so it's 1.00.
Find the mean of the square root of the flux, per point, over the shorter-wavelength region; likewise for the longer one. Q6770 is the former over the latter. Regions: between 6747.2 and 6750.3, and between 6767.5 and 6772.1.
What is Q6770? 0.99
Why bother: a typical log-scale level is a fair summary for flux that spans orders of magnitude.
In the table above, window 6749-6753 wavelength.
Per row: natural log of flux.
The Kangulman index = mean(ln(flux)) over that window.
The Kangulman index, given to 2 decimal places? 3.05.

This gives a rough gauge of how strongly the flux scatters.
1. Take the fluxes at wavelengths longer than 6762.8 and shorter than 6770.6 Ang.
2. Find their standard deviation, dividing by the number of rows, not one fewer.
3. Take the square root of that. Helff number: 1.73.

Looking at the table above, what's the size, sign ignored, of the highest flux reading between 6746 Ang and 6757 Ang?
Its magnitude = 23.9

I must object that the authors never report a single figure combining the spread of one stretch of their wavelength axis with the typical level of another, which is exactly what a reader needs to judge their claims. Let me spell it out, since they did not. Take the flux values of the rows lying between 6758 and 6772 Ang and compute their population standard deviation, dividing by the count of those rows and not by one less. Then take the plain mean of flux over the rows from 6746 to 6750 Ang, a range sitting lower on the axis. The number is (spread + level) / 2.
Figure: 11.6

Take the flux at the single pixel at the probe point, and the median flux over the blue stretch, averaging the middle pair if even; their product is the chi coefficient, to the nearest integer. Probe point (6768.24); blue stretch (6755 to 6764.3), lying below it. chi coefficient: 475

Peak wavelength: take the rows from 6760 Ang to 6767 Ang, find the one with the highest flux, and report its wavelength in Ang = 6763.56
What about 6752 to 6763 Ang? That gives 6755.78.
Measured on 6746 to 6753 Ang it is 6752.67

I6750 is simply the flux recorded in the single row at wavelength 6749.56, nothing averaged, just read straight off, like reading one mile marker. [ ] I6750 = 19.84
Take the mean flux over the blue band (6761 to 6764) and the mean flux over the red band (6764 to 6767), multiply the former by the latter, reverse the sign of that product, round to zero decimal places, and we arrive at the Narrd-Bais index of -543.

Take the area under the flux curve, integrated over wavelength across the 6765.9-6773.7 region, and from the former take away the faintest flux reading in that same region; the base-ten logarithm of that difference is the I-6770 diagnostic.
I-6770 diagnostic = 2.16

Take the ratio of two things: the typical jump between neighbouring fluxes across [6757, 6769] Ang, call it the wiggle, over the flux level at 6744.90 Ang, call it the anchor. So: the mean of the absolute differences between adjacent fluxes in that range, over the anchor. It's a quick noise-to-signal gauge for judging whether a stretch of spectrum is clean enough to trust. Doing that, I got 0.13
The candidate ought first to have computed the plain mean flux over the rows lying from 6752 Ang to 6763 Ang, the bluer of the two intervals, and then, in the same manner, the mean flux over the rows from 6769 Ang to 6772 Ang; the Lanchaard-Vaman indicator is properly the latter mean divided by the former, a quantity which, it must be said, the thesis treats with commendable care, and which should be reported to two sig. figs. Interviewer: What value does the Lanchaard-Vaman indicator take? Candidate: 0.89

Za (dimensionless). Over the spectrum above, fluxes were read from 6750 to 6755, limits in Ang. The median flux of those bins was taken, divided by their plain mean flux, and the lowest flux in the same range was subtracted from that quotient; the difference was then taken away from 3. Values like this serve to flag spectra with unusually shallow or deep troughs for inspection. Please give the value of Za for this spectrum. 23.5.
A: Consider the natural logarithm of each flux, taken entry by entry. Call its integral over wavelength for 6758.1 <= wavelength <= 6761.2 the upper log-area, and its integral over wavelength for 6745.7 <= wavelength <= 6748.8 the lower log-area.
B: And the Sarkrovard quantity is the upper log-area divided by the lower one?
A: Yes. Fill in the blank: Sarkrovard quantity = 0.99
